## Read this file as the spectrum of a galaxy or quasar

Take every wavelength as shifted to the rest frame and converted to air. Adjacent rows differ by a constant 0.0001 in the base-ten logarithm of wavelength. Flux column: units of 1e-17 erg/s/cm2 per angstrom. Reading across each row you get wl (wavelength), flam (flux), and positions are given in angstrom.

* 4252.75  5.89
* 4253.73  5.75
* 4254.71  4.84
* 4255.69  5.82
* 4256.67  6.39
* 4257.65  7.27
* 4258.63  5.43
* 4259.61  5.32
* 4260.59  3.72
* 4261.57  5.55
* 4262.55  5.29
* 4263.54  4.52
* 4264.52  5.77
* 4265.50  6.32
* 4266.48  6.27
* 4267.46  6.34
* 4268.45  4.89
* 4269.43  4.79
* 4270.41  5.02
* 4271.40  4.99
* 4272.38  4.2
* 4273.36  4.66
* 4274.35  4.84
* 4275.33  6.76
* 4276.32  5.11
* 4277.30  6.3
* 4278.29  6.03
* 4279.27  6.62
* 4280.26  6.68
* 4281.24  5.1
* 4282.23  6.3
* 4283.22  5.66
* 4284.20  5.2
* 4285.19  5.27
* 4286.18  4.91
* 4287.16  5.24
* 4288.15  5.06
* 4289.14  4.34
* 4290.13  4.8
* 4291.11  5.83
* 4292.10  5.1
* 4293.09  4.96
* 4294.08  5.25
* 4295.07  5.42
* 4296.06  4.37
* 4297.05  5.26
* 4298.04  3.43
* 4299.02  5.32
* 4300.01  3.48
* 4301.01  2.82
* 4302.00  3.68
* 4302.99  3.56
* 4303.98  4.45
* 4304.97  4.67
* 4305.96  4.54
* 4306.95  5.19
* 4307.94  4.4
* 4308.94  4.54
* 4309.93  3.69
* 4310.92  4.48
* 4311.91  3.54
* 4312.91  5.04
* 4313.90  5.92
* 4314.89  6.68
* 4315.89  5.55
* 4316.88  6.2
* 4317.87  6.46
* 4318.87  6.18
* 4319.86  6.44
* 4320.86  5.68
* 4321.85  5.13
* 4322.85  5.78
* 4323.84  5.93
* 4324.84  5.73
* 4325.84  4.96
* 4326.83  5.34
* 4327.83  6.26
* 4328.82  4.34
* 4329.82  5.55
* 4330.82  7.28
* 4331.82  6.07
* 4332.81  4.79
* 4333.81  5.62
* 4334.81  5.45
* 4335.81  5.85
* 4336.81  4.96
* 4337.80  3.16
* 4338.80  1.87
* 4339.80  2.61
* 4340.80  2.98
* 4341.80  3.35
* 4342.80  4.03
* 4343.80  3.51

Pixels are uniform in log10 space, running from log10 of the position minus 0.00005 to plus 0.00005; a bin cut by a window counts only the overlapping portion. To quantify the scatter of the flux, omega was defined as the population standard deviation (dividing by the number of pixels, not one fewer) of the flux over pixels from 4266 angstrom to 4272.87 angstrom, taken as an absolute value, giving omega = 0.74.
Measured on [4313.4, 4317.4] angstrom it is 0.41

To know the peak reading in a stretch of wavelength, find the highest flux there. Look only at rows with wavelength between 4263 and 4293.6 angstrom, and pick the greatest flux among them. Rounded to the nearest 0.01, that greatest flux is 6.76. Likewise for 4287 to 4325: 6.68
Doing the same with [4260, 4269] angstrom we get 6.34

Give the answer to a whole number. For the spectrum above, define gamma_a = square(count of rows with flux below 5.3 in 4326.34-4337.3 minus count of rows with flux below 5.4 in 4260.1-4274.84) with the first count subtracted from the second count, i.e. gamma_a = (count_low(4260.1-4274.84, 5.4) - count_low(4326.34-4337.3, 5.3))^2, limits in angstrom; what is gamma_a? 49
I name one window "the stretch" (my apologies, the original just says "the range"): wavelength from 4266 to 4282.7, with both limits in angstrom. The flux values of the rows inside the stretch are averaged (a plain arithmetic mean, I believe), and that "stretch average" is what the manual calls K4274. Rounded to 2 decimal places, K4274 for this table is 5.58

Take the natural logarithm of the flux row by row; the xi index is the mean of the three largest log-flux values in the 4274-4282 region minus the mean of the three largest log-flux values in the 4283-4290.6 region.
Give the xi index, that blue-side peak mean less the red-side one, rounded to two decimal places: 0.22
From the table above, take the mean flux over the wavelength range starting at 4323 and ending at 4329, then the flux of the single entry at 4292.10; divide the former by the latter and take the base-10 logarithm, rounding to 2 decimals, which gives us 0.03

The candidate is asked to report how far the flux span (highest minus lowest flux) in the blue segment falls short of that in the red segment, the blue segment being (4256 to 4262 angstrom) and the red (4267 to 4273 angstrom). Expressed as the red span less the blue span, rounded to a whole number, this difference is -1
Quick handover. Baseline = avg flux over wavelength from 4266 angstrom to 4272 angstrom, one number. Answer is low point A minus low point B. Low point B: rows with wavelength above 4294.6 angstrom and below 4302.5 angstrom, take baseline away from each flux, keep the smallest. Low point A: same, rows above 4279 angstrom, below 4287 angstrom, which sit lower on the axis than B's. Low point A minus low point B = 2.1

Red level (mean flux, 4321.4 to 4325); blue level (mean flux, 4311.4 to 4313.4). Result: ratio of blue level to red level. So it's 0.76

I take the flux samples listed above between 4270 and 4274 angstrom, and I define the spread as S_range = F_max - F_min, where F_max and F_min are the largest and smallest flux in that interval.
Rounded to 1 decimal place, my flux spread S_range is 0.8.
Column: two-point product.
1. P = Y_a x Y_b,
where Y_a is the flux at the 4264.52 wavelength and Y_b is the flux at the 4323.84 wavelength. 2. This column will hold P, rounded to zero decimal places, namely 34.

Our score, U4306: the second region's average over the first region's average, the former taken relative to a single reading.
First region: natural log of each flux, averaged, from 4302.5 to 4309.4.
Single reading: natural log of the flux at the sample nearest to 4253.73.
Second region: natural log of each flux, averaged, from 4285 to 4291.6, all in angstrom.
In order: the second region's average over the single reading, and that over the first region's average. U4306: 0.62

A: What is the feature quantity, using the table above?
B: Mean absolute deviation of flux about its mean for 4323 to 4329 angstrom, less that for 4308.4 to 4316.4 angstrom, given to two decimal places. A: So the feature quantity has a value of -0.32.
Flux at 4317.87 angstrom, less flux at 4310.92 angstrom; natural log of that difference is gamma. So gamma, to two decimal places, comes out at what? 0.68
